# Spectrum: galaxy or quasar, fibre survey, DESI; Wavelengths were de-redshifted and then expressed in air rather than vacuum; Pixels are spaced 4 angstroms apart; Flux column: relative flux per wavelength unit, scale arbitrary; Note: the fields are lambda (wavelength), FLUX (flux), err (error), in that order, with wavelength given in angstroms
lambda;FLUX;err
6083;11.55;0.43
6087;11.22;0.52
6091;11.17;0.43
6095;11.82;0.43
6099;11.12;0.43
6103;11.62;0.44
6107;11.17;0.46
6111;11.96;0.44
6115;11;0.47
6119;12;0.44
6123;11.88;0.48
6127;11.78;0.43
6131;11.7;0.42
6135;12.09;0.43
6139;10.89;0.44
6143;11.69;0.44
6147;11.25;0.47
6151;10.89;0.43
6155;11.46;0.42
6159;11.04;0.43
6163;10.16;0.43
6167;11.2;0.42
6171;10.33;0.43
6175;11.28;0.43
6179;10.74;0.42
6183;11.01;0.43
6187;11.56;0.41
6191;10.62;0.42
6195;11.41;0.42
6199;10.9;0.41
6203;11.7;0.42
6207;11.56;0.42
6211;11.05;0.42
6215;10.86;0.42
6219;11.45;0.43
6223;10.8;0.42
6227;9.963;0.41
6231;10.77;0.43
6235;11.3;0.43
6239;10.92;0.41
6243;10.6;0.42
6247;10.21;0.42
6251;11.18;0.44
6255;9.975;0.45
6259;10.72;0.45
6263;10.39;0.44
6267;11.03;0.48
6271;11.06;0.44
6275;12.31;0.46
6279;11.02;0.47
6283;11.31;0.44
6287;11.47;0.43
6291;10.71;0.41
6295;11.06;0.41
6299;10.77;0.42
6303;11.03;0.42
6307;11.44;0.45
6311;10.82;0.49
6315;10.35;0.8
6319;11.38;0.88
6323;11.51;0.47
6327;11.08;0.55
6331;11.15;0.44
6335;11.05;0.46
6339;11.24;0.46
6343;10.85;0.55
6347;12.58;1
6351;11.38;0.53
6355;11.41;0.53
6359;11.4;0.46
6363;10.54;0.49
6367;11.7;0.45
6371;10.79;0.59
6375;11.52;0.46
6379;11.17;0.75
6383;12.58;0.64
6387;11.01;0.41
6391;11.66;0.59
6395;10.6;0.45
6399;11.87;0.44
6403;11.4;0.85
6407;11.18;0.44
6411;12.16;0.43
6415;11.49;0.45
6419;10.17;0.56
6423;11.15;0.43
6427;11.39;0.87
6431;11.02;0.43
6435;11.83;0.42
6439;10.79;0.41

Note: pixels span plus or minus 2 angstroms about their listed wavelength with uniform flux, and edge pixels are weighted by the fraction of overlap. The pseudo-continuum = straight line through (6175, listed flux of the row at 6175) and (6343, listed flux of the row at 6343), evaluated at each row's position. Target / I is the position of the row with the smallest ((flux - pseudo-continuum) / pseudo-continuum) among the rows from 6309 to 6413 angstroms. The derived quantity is 6315 angstroms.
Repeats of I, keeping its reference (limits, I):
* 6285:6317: 6315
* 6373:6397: 6395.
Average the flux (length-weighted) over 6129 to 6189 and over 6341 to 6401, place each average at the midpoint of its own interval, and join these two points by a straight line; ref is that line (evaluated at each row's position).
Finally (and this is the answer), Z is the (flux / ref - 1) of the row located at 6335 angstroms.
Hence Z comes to -0.027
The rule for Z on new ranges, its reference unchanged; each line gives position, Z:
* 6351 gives 0.000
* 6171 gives -0.075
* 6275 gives 0.090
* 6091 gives 0.009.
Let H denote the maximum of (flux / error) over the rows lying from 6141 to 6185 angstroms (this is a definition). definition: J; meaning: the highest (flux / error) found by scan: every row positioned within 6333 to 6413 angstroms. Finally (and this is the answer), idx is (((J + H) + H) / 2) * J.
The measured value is 1171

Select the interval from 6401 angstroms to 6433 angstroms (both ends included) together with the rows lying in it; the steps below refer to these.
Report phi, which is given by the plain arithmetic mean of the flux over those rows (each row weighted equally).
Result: 11.2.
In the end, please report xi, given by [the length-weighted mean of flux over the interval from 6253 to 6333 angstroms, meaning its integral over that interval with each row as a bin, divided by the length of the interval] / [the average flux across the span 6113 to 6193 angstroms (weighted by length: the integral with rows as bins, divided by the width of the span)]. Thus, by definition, 0.98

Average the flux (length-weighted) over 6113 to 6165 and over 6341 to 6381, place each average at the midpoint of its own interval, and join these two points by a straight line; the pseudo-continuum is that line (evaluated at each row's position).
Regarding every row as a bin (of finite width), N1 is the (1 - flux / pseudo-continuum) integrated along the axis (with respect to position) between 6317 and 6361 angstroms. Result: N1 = -0.1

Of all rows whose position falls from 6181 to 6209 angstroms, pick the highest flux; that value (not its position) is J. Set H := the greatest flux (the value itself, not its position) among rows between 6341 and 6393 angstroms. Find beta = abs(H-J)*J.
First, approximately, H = 12.58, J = 11.7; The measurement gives 10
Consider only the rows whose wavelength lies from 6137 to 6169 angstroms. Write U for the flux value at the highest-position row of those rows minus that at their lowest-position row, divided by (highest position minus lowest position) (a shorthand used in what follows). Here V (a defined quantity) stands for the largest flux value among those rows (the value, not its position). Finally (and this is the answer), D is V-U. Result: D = 11.7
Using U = 0.01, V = 11.69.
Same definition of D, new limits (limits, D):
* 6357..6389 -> 12.6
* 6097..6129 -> 12.0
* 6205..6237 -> 11.6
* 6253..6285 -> 12.3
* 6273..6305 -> 12.4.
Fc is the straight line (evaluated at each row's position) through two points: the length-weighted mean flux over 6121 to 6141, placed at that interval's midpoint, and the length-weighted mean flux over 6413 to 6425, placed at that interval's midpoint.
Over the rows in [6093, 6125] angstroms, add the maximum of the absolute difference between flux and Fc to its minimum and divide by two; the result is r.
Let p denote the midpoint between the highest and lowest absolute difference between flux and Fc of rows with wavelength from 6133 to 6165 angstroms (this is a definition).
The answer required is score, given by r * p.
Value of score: 0.284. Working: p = 0.74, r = 0.385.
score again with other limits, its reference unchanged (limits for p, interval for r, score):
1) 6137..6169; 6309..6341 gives 0.318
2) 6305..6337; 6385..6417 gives 0.261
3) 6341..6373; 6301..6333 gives 0.372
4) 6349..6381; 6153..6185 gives 0.300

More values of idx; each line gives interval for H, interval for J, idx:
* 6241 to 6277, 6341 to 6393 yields 1079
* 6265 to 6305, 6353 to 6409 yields 1092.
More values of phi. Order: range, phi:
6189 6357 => 11.1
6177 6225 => 11.1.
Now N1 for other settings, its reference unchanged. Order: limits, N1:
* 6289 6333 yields 1.2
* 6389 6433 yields 0.2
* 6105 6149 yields -0.8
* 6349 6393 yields -0.2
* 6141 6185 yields 1.4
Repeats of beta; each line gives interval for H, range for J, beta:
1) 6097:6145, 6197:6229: 5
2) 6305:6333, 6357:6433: 13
